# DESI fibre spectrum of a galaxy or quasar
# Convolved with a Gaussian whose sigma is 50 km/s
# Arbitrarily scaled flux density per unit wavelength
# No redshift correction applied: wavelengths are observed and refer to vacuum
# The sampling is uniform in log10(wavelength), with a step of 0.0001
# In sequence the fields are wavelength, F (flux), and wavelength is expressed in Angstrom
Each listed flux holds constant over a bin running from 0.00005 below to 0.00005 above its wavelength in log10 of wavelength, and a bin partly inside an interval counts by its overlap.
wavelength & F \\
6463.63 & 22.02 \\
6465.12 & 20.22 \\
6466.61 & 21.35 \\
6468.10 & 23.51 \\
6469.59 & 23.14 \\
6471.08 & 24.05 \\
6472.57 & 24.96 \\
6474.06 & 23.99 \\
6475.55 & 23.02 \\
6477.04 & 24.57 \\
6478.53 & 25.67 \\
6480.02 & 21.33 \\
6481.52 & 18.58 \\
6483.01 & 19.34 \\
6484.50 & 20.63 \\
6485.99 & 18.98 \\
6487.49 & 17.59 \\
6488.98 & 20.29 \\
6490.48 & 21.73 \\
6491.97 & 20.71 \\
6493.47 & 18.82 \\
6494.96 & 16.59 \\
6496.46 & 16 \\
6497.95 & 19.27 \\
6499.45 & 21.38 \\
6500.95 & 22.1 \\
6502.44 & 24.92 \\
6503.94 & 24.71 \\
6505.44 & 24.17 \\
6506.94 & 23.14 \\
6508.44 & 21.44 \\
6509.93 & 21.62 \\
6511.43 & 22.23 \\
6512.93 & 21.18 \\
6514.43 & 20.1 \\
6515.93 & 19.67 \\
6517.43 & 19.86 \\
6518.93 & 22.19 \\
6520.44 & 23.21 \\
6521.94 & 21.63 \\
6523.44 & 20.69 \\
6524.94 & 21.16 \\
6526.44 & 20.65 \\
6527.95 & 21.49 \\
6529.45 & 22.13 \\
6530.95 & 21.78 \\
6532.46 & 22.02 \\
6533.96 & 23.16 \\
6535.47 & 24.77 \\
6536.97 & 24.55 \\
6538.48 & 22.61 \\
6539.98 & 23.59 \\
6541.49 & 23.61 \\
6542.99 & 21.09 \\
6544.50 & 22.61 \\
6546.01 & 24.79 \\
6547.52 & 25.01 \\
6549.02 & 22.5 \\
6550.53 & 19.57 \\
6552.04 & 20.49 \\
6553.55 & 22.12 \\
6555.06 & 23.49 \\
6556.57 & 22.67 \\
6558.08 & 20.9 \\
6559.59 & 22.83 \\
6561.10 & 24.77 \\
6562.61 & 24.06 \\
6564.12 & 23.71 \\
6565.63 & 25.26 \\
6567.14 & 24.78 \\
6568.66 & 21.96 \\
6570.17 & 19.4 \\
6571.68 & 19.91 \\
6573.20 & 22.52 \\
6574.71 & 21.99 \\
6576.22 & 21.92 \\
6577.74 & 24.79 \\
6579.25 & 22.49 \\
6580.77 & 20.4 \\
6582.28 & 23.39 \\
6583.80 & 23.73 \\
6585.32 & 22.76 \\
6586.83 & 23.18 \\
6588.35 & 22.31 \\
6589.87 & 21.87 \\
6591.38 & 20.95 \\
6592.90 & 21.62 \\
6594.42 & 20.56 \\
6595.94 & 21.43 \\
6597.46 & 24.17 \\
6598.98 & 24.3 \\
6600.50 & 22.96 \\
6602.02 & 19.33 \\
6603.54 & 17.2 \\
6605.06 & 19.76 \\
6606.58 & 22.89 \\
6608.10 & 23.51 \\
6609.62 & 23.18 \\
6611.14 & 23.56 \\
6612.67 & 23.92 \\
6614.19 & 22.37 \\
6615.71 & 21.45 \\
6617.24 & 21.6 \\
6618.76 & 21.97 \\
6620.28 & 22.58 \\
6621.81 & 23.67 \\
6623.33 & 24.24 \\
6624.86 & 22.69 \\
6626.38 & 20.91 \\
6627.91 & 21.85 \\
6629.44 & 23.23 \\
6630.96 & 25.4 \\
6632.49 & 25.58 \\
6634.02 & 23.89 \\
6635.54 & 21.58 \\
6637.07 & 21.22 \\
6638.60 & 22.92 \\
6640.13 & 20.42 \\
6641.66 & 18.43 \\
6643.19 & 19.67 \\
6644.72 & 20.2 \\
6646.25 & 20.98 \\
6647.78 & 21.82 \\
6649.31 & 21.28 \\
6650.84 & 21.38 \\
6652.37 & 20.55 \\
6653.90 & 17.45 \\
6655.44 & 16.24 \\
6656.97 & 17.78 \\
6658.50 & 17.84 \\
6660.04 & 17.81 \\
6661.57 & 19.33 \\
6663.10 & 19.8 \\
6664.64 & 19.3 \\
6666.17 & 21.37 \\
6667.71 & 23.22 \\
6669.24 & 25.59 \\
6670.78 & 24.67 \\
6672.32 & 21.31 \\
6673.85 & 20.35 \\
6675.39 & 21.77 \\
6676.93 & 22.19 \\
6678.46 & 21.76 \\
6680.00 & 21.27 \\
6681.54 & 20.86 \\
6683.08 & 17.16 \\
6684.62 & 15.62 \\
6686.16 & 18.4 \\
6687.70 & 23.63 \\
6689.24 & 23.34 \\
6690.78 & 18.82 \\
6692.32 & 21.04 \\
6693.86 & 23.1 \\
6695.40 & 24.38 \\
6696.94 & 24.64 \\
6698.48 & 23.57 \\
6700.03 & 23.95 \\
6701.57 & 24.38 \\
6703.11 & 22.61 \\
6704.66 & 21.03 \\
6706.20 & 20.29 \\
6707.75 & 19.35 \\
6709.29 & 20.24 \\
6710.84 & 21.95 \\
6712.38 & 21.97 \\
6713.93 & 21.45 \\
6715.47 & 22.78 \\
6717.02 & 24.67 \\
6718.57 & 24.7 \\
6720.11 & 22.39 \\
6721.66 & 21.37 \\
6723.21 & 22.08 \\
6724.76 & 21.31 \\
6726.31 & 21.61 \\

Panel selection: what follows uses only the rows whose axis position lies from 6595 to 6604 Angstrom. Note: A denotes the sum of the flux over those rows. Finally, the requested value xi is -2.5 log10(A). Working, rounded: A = 129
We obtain -5.28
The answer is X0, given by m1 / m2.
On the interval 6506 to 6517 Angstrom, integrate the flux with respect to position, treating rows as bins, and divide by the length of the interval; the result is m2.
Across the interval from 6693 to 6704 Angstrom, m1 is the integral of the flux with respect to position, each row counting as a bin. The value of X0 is 12.2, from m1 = 261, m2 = 21.4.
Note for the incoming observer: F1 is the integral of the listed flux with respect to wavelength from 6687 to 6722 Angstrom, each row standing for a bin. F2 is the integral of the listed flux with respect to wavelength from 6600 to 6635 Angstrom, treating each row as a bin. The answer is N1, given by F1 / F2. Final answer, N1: 1.00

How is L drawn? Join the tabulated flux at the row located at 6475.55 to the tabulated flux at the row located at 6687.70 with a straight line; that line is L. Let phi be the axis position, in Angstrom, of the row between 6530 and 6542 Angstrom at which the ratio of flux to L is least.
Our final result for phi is 6530.95 Angstrom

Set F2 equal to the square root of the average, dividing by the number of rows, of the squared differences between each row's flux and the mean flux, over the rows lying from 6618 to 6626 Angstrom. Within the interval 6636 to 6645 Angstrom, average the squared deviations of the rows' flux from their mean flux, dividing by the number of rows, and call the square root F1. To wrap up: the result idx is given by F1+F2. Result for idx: 2.2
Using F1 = 1.4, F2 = 0.8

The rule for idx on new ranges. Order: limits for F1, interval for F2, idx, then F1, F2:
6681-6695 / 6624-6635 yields 4.3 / 2.7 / 1.6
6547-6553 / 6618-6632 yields 3.4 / 2.1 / 1.3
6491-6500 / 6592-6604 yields 4.2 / 2.0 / 2.3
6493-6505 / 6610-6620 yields 4.1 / 3.2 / 0.9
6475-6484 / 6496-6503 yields 5.6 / 2.6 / 3.0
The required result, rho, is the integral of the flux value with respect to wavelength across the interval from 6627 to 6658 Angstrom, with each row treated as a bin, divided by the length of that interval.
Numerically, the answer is 21.1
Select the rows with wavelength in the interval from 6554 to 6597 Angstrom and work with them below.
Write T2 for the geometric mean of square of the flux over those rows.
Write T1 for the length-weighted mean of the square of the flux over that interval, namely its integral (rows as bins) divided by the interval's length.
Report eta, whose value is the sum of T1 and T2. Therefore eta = 1012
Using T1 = 508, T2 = 503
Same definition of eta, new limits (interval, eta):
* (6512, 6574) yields 995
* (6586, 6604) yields 941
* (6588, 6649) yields 972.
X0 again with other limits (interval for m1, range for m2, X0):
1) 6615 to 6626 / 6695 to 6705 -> 10.5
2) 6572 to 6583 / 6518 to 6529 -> 11.4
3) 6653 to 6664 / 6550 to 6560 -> 9.2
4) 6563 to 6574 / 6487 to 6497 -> 13.1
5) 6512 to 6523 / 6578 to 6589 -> 10.2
